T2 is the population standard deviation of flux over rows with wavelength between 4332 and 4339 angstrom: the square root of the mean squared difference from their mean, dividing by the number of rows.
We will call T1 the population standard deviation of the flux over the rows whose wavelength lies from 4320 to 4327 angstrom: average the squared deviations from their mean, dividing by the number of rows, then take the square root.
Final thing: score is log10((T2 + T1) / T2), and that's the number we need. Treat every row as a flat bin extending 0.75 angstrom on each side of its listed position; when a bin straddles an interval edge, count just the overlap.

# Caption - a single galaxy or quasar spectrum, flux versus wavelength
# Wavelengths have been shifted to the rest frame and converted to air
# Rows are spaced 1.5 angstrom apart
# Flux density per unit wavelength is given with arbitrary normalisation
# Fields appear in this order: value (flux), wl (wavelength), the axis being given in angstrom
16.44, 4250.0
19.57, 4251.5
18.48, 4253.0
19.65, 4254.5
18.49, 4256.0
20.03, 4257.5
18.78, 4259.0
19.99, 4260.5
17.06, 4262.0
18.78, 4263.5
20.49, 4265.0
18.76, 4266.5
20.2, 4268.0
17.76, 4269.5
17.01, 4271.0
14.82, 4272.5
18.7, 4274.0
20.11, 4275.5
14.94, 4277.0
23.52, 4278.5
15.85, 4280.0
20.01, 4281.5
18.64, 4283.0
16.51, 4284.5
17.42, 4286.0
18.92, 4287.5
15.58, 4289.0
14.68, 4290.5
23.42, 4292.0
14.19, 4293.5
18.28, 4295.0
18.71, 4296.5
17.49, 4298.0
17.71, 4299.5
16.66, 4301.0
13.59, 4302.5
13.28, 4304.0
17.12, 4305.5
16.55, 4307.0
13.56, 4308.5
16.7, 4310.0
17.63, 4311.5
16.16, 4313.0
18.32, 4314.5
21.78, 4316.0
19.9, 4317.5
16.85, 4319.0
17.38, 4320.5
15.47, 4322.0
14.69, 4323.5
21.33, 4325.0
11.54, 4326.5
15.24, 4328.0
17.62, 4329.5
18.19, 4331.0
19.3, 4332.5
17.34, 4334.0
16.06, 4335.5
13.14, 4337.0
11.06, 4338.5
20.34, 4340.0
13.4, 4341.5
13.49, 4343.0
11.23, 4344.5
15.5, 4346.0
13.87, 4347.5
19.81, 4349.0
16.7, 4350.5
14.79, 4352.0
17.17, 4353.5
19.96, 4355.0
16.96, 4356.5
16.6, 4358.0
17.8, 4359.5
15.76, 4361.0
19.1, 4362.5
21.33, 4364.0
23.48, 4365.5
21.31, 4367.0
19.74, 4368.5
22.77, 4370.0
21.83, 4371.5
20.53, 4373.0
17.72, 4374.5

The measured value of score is 0.32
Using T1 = 3.2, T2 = 2.9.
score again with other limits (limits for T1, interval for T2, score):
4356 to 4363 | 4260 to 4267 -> 0.29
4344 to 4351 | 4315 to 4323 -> 0.35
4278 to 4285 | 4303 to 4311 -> 0.42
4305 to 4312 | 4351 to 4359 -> 0.27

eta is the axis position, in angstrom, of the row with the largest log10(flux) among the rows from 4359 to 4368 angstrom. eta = 4365.5 angstrom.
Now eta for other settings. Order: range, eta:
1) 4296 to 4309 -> 4296.5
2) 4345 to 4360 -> 4355.0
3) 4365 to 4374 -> 4365.5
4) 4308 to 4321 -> 4316.0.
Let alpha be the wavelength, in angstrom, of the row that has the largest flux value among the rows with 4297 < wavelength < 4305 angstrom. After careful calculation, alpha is 4299.5 angstrom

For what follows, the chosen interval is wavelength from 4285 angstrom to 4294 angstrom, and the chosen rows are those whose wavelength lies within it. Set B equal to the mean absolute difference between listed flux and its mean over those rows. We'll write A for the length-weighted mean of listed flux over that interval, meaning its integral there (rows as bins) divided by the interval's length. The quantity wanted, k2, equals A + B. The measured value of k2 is 20.0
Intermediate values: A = 17.4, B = 2.6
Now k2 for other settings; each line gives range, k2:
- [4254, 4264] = 19.7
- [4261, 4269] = 20.1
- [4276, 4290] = 20.0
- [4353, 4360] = 18.7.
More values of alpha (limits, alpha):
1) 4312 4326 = 4316.0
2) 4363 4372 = 4365.5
